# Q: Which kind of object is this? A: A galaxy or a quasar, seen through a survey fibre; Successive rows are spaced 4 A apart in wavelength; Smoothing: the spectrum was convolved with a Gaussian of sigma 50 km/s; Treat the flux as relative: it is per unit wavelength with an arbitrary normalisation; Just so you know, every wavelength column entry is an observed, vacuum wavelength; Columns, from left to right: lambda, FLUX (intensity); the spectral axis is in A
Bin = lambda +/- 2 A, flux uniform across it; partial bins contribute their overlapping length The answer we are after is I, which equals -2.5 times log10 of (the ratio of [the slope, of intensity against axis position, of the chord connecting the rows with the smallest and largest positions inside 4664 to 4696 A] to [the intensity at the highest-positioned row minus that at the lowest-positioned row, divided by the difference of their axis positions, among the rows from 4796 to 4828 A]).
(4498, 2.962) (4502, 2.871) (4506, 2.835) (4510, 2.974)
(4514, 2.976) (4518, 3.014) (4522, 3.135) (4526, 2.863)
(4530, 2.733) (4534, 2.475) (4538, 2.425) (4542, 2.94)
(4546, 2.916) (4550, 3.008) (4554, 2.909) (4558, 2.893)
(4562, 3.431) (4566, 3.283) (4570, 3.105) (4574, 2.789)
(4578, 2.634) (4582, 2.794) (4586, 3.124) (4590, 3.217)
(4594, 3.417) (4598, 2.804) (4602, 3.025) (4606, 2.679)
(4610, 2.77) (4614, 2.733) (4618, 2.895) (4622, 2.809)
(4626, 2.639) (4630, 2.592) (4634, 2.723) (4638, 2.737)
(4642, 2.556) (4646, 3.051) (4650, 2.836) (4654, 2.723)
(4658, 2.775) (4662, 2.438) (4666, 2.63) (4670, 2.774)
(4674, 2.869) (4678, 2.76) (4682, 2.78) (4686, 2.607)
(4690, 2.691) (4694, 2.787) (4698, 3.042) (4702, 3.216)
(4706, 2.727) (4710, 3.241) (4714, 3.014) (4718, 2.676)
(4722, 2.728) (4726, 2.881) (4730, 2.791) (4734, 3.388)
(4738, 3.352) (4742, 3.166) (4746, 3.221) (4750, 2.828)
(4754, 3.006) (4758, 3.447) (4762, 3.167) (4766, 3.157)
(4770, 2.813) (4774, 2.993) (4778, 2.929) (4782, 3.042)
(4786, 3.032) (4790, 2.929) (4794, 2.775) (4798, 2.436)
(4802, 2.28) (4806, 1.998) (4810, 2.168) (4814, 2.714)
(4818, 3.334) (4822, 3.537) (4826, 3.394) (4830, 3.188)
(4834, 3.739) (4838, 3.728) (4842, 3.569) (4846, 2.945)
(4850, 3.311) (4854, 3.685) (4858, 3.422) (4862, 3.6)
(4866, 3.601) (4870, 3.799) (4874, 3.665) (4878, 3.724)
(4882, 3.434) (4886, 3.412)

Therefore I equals 2.0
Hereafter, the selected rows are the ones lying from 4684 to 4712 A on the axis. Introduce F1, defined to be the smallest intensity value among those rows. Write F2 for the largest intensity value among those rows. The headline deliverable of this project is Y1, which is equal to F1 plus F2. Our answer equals 5.85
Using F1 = 2.607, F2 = 3.241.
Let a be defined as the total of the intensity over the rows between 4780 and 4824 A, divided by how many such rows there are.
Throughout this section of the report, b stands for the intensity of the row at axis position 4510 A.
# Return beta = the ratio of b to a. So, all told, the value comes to 1.08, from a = 2.7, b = 2.974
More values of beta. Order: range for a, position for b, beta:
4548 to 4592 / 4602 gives 1.00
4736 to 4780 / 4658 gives 0.90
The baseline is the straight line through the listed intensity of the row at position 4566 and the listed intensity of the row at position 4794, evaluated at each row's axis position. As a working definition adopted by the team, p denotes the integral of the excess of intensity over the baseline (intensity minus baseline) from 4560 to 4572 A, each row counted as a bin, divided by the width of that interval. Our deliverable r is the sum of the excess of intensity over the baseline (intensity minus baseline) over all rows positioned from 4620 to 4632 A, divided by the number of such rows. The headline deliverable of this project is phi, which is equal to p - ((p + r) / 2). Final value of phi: 0.23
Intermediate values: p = 0.0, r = -0.47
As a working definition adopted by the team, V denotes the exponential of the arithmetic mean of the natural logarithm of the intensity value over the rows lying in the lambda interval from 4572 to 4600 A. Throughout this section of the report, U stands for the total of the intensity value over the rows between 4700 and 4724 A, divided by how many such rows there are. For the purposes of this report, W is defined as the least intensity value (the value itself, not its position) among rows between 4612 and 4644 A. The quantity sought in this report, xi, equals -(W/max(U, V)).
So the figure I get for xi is -0.86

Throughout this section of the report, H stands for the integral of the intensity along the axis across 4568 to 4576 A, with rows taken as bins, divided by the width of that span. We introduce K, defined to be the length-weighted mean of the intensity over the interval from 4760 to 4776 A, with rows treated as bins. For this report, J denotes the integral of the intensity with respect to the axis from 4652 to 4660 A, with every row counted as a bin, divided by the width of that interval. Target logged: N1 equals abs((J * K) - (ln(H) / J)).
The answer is 7.9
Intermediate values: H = 2.9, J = 2.7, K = 3.03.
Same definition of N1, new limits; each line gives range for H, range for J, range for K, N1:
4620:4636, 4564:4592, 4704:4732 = 8.2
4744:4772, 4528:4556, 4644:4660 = 7.5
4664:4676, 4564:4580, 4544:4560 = 8.3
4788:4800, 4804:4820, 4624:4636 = 6.4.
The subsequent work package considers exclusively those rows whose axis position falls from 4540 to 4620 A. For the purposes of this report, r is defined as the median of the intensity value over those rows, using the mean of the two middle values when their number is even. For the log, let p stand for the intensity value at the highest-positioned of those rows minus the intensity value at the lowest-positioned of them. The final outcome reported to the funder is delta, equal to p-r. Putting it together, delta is -2.96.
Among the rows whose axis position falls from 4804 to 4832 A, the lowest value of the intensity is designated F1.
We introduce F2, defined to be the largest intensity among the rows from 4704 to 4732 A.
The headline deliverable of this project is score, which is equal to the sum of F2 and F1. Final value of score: 5.24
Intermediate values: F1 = 1.998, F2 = 3.241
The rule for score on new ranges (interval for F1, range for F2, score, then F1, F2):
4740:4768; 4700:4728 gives 6.07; 2.828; 3.241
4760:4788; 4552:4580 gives 6.24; 2.813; 3.431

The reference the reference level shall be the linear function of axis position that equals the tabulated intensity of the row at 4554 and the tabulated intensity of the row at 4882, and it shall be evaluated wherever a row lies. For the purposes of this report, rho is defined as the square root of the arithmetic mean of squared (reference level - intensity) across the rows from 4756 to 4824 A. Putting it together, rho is 0.605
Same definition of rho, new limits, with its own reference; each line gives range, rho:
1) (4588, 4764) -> 0.318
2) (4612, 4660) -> 0.312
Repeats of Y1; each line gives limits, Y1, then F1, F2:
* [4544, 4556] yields 5.92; 2.909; 3.008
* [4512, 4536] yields 5.61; 2.475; 3.135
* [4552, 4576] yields 6.22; 2.789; 3.431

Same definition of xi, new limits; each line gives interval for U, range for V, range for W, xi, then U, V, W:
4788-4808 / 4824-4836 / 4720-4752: -0.79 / 2.48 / 3.43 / 2.728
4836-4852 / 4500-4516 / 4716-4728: -0.79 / 3.39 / 2.91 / 2.676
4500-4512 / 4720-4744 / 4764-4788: -0.93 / 2.89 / 3.04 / 2.813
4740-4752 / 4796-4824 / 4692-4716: -0.89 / 3.07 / 2.58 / 2.727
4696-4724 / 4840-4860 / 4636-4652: -0.76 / 2.95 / 3.38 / 2.556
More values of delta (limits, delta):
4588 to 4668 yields -3.34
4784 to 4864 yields -2.68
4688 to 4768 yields -2.56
